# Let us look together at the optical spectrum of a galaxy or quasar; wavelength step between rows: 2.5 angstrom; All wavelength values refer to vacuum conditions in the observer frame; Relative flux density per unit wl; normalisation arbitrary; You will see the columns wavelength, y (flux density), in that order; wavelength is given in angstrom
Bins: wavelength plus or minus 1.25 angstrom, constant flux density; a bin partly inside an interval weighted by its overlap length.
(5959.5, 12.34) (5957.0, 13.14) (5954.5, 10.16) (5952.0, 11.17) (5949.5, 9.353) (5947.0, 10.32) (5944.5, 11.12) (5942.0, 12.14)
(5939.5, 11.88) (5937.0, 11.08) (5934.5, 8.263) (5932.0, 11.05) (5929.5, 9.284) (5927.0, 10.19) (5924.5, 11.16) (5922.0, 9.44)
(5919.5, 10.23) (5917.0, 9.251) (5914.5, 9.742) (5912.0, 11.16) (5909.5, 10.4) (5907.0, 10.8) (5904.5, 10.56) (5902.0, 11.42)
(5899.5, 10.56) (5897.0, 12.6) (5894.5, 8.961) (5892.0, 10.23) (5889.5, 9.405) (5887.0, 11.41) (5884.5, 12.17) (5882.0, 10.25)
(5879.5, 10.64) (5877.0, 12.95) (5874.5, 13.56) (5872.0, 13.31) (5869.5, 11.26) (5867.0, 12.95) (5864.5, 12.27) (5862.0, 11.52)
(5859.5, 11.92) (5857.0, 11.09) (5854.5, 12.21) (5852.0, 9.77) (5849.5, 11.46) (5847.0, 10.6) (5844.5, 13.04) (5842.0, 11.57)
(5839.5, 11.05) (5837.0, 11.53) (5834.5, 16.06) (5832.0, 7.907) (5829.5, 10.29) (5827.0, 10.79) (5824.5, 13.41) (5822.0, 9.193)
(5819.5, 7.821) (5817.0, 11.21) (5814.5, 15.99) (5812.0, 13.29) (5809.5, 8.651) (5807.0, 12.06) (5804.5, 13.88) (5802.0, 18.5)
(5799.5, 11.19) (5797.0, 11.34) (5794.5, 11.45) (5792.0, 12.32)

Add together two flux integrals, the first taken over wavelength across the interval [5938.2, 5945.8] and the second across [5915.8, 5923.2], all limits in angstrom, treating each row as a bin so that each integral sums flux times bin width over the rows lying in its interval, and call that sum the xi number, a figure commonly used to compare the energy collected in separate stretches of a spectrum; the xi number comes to 160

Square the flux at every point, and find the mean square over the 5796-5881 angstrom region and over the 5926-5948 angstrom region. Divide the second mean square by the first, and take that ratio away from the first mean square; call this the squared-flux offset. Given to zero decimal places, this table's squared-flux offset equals 145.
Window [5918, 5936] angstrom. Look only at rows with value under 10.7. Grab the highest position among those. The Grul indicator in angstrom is 5934.5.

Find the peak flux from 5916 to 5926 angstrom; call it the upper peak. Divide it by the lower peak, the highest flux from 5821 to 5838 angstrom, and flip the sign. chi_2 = -0.69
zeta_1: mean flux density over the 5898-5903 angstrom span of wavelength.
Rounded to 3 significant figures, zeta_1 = 11.0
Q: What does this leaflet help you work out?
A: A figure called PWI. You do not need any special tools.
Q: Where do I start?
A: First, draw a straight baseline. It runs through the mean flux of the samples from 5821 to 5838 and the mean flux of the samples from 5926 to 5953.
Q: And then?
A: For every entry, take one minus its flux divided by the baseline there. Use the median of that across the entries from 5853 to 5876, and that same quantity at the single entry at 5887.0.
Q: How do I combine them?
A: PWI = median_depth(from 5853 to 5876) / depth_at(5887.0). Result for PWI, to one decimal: 2.1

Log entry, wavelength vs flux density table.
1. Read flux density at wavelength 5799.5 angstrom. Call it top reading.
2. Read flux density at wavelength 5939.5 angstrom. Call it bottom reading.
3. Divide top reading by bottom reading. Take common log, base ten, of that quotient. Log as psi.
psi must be -0.03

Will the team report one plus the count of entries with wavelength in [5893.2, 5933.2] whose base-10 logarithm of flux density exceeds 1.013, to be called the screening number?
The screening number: 10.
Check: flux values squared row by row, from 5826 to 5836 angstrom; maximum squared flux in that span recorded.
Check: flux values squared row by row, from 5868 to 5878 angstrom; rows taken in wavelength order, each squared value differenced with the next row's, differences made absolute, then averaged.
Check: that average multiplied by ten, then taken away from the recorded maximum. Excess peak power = 14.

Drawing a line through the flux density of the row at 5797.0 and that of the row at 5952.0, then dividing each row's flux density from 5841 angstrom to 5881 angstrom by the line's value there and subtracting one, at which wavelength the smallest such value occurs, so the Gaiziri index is 5852.0 angstrom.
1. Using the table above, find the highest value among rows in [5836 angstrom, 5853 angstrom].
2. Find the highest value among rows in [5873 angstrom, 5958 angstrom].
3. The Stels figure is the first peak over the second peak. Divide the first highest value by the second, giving 0.96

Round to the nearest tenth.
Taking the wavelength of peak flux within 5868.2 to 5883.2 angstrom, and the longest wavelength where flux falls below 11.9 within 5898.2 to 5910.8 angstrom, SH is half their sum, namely 5892.0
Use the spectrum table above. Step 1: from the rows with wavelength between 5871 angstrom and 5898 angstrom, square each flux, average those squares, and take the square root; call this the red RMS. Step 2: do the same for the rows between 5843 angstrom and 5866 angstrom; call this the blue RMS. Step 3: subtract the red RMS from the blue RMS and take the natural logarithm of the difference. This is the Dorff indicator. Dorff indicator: -2.69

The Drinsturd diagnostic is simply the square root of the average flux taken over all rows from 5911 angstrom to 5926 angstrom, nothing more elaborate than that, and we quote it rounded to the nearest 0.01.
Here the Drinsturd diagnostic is 3.19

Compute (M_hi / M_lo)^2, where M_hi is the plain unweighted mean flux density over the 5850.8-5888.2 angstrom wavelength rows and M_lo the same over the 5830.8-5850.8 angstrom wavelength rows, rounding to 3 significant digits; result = 1.03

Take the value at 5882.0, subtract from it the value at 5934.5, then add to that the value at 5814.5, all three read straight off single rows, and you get 18.0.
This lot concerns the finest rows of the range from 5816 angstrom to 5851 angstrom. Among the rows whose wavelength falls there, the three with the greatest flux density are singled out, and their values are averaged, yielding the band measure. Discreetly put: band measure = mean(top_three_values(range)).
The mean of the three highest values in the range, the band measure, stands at 14.2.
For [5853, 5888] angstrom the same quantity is 13.3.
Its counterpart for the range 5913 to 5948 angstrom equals 11.7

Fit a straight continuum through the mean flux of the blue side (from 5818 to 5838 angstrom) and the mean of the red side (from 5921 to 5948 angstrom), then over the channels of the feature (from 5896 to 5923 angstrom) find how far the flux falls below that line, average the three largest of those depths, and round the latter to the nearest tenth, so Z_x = 1.1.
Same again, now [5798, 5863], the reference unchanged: 2.8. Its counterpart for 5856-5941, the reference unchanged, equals 1.8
